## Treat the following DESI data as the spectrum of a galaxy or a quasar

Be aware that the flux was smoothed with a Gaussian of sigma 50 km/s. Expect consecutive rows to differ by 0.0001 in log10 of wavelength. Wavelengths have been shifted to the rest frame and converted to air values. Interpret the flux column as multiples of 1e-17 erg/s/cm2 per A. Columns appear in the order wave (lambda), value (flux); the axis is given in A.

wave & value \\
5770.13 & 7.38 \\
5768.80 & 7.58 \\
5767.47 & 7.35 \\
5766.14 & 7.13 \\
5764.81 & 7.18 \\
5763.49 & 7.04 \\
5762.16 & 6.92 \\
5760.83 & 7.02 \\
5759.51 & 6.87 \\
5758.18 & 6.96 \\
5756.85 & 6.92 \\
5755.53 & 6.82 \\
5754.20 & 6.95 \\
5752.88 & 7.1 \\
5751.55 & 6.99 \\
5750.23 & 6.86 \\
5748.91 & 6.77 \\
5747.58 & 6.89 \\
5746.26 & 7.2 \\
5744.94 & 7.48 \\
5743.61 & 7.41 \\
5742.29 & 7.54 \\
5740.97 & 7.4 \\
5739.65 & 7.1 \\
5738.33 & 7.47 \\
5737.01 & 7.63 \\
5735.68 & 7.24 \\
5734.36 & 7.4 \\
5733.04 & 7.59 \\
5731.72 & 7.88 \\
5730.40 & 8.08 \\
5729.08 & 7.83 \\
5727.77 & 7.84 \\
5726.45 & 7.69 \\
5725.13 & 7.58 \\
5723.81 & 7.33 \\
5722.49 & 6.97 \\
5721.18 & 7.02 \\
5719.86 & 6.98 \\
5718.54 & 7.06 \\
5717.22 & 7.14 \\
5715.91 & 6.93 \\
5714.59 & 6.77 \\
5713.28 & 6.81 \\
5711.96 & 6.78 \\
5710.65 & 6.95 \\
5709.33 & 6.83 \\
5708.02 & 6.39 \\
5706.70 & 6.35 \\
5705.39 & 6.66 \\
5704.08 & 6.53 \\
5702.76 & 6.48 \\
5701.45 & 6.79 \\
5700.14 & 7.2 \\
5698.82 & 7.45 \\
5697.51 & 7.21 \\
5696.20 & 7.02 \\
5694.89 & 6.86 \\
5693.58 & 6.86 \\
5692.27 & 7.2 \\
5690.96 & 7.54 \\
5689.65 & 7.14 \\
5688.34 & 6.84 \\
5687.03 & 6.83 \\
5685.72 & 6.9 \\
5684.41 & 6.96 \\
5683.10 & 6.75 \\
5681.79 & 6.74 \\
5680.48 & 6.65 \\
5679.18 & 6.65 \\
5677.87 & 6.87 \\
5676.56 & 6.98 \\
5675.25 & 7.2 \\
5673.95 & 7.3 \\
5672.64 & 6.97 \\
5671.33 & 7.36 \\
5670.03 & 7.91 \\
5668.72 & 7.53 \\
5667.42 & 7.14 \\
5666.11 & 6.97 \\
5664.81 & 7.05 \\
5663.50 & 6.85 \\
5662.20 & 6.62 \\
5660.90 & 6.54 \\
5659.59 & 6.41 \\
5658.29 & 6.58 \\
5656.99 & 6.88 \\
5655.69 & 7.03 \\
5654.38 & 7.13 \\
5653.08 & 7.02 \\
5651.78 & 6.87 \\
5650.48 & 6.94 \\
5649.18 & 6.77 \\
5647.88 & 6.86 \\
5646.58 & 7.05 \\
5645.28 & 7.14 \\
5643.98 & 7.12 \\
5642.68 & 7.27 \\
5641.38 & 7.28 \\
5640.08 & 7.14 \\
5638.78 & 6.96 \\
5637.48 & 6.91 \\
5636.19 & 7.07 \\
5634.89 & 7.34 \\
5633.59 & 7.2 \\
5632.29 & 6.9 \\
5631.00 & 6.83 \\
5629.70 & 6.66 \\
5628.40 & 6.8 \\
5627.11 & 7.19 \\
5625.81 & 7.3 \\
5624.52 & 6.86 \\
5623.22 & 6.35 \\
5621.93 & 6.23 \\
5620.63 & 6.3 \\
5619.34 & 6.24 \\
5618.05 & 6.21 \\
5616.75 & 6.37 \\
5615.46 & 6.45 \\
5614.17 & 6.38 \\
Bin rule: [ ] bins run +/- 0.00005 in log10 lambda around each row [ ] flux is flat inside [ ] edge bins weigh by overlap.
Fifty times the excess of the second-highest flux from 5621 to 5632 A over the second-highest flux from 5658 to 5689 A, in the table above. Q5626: -17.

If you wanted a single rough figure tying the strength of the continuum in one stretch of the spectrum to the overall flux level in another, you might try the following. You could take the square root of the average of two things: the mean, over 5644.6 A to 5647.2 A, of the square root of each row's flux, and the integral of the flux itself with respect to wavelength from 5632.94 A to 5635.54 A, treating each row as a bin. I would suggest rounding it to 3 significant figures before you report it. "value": 3.28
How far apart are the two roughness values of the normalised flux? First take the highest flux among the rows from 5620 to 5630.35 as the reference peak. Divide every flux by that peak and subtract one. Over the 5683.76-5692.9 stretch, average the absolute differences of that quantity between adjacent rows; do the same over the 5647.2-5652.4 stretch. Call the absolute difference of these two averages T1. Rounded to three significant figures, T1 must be 0.0119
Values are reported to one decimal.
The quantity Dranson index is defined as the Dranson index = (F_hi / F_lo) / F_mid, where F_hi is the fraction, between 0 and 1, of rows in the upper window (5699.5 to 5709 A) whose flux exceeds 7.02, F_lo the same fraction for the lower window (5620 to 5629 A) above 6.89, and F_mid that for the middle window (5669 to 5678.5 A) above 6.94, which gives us 0.6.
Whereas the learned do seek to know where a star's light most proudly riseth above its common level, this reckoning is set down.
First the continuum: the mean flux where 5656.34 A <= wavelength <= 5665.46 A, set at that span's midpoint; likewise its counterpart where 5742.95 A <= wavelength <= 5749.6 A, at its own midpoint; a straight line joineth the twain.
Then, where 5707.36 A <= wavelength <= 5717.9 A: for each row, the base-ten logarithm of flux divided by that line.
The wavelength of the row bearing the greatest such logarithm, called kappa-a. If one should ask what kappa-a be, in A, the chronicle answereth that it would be 5717.22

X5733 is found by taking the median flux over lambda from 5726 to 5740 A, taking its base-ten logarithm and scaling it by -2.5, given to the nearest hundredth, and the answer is -2.21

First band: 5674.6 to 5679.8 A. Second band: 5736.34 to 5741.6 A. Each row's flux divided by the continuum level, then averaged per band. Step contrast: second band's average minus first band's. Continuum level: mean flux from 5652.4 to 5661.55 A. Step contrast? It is 0.070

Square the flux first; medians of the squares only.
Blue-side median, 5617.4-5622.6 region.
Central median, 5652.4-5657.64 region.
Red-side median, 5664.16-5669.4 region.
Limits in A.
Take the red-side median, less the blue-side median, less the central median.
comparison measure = -38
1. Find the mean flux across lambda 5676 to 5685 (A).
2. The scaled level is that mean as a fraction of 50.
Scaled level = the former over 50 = 0.136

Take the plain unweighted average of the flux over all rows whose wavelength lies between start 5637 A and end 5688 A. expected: 6.98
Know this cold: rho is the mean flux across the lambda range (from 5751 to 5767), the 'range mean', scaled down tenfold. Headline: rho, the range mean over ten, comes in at 0.699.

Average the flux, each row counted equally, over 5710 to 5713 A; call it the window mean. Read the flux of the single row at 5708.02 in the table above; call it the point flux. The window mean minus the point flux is 0.5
